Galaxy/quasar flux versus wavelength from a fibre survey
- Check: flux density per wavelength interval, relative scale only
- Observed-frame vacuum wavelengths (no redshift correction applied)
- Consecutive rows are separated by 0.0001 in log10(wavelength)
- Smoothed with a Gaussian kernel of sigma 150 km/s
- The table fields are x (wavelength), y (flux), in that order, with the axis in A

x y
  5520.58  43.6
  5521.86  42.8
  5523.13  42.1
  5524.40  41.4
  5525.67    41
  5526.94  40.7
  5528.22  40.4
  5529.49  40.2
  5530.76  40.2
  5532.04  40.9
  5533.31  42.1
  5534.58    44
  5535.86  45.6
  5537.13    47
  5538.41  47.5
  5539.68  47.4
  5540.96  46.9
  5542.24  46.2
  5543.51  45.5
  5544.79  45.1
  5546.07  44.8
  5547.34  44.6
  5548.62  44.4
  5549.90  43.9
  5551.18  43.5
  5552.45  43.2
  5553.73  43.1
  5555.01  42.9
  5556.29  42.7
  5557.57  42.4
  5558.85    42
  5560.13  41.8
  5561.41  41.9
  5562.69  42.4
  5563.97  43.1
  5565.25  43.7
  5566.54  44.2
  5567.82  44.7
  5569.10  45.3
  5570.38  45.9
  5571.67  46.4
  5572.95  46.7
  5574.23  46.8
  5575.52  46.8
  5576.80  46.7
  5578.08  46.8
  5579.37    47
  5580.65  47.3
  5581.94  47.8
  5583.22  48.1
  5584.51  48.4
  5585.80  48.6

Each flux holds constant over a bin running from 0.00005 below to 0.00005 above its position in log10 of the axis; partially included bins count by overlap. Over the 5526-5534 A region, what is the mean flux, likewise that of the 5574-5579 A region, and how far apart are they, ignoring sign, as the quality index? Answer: 6.0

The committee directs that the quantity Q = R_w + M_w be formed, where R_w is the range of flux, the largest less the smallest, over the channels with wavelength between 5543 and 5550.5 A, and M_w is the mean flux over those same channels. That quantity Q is 46.3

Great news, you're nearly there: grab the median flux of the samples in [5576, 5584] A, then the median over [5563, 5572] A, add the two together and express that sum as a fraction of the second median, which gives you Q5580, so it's 2.05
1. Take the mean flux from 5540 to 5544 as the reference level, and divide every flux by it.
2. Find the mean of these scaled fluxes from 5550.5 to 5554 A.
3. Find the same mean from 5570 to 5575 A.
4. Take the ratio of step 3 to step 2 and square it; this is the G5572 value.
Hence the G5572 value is 1.15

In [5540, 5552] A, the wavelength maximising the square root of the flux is 5540.96 A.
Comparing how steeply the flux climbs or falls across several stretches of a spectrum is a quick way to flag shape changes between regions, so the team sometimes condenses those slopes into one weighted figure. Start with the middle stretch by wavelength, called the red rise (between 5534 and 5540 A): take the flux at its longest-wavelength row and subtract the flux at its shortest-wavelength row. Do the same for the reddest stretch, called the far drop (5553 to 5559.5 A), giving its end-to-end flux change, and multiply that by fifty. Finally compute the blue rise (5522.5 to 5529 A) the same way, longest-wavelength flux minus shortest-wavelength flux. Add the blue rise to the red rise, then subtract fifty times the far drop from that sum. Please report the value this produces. 57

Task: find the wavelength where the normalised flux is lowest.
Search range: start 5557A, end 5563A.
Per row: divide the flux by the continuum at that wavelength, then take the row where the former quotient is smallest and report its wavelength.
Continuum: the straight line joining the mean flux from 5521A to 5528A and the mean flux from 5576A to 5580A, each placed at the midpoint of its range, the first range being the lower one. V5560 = 5561.41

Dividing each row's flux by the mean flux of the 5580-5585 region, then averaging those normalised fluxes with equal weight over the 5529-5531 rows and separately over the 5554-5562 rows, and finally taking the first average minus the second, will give -0.04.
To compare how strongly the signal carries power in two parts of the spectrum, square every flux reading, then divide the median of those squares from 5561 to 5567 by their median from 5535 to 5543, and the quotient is 0.84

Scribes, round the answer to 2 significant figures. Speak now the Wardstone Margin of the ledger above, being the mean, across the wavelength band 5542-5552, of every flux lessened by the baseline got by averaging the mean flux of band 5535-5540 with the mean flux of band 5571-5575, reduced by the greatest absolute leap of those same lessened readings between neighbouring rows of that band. -2.7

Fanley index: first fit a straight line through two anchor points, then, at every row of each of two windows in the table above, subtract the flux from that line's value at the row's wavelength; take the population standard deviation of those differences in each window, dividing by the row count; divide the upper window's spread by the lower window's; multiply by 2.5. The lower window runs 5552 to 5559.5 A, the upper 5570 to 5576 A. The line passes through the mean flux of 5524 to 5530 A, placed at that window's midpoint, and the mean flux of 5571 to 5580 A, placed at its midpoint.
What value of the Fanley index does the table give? 0.6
